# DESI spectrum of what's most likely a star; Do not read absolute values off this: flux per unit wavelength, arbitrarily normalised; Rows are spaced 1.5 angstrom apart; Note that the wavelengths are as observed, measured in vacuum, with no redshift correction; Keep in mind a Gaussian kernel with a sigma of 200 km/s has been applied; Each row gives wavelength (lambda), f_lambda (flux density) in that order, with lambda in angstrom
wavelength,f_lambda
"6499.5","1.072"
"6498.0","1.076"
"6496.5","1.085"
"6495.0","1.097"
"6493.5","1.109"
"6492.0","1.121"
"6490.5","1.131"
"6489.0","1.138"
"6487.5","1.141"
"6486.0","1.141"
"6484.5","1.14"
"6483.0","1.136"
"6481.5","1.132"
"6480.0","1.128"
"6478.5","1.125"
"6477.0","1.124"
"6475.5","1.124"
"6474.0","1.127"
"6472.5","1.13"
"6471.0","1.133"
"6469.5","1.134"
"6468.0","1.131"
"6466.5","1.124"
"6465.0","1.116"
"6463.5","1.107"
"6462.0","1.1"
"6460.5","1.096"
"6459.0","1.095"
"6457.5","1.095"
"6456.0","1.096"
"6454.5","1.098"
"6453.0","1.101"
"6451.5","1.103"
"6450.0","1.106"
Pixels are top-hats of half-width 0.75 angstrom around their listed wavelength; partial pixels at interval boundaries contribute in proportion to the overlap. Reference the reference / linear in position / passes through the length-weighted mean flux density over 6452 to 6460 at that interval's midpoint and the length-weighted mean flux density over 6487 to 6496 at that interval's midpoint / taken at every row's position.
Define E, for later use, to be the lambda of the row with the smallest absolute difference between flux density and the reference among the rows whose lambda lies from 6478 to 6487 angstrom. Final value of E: 6478.5 angstrom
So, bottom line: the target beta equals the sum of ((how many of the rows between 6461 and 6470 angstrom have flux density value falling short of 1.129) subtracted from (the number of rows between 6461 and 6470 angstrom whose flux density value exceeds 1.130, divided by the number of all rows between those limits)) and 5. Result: 1.3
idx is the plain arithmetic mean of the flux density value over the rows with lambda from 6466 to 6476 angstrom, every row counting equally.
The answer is 1.13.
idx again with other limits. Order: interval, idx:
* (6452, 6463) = 1.10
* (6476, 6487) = 1.13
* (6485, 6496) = 1.13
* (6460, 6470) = 1.12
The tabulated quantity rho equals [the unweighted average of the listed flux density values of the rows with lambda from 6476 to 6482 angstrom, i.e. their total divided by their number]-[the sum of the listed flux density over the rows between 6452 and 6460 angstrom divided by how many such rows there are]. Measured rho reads 0.030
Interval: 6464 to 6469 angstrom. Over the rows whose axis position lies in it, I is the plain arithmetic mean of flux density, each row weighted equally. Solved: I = 1.12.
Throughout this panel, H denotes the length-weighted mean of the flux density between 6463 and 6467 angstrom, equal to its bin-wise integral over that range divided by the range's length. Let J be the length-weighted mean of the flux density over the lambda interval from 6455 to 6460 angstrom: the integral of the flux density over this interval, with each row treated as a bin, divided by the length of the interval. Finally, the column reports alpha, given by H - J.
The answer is 0.02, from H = 1.116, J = 1.10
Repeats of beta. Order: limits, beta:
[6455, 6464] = -1.0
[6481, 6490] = 6.0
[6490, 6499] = 0.2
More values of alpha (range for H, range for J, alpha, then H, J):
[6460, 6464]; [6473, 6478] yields -0.02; 1.101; 1.13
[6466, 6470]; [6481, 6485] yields -0.01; 1.130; 1.14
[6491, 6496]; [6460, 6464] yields 0.01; 1.109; 1.10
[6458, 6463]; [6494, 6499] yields 0.01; 1.097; 1.09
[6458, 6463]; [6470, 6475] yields -0.03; 1.097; 1.13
